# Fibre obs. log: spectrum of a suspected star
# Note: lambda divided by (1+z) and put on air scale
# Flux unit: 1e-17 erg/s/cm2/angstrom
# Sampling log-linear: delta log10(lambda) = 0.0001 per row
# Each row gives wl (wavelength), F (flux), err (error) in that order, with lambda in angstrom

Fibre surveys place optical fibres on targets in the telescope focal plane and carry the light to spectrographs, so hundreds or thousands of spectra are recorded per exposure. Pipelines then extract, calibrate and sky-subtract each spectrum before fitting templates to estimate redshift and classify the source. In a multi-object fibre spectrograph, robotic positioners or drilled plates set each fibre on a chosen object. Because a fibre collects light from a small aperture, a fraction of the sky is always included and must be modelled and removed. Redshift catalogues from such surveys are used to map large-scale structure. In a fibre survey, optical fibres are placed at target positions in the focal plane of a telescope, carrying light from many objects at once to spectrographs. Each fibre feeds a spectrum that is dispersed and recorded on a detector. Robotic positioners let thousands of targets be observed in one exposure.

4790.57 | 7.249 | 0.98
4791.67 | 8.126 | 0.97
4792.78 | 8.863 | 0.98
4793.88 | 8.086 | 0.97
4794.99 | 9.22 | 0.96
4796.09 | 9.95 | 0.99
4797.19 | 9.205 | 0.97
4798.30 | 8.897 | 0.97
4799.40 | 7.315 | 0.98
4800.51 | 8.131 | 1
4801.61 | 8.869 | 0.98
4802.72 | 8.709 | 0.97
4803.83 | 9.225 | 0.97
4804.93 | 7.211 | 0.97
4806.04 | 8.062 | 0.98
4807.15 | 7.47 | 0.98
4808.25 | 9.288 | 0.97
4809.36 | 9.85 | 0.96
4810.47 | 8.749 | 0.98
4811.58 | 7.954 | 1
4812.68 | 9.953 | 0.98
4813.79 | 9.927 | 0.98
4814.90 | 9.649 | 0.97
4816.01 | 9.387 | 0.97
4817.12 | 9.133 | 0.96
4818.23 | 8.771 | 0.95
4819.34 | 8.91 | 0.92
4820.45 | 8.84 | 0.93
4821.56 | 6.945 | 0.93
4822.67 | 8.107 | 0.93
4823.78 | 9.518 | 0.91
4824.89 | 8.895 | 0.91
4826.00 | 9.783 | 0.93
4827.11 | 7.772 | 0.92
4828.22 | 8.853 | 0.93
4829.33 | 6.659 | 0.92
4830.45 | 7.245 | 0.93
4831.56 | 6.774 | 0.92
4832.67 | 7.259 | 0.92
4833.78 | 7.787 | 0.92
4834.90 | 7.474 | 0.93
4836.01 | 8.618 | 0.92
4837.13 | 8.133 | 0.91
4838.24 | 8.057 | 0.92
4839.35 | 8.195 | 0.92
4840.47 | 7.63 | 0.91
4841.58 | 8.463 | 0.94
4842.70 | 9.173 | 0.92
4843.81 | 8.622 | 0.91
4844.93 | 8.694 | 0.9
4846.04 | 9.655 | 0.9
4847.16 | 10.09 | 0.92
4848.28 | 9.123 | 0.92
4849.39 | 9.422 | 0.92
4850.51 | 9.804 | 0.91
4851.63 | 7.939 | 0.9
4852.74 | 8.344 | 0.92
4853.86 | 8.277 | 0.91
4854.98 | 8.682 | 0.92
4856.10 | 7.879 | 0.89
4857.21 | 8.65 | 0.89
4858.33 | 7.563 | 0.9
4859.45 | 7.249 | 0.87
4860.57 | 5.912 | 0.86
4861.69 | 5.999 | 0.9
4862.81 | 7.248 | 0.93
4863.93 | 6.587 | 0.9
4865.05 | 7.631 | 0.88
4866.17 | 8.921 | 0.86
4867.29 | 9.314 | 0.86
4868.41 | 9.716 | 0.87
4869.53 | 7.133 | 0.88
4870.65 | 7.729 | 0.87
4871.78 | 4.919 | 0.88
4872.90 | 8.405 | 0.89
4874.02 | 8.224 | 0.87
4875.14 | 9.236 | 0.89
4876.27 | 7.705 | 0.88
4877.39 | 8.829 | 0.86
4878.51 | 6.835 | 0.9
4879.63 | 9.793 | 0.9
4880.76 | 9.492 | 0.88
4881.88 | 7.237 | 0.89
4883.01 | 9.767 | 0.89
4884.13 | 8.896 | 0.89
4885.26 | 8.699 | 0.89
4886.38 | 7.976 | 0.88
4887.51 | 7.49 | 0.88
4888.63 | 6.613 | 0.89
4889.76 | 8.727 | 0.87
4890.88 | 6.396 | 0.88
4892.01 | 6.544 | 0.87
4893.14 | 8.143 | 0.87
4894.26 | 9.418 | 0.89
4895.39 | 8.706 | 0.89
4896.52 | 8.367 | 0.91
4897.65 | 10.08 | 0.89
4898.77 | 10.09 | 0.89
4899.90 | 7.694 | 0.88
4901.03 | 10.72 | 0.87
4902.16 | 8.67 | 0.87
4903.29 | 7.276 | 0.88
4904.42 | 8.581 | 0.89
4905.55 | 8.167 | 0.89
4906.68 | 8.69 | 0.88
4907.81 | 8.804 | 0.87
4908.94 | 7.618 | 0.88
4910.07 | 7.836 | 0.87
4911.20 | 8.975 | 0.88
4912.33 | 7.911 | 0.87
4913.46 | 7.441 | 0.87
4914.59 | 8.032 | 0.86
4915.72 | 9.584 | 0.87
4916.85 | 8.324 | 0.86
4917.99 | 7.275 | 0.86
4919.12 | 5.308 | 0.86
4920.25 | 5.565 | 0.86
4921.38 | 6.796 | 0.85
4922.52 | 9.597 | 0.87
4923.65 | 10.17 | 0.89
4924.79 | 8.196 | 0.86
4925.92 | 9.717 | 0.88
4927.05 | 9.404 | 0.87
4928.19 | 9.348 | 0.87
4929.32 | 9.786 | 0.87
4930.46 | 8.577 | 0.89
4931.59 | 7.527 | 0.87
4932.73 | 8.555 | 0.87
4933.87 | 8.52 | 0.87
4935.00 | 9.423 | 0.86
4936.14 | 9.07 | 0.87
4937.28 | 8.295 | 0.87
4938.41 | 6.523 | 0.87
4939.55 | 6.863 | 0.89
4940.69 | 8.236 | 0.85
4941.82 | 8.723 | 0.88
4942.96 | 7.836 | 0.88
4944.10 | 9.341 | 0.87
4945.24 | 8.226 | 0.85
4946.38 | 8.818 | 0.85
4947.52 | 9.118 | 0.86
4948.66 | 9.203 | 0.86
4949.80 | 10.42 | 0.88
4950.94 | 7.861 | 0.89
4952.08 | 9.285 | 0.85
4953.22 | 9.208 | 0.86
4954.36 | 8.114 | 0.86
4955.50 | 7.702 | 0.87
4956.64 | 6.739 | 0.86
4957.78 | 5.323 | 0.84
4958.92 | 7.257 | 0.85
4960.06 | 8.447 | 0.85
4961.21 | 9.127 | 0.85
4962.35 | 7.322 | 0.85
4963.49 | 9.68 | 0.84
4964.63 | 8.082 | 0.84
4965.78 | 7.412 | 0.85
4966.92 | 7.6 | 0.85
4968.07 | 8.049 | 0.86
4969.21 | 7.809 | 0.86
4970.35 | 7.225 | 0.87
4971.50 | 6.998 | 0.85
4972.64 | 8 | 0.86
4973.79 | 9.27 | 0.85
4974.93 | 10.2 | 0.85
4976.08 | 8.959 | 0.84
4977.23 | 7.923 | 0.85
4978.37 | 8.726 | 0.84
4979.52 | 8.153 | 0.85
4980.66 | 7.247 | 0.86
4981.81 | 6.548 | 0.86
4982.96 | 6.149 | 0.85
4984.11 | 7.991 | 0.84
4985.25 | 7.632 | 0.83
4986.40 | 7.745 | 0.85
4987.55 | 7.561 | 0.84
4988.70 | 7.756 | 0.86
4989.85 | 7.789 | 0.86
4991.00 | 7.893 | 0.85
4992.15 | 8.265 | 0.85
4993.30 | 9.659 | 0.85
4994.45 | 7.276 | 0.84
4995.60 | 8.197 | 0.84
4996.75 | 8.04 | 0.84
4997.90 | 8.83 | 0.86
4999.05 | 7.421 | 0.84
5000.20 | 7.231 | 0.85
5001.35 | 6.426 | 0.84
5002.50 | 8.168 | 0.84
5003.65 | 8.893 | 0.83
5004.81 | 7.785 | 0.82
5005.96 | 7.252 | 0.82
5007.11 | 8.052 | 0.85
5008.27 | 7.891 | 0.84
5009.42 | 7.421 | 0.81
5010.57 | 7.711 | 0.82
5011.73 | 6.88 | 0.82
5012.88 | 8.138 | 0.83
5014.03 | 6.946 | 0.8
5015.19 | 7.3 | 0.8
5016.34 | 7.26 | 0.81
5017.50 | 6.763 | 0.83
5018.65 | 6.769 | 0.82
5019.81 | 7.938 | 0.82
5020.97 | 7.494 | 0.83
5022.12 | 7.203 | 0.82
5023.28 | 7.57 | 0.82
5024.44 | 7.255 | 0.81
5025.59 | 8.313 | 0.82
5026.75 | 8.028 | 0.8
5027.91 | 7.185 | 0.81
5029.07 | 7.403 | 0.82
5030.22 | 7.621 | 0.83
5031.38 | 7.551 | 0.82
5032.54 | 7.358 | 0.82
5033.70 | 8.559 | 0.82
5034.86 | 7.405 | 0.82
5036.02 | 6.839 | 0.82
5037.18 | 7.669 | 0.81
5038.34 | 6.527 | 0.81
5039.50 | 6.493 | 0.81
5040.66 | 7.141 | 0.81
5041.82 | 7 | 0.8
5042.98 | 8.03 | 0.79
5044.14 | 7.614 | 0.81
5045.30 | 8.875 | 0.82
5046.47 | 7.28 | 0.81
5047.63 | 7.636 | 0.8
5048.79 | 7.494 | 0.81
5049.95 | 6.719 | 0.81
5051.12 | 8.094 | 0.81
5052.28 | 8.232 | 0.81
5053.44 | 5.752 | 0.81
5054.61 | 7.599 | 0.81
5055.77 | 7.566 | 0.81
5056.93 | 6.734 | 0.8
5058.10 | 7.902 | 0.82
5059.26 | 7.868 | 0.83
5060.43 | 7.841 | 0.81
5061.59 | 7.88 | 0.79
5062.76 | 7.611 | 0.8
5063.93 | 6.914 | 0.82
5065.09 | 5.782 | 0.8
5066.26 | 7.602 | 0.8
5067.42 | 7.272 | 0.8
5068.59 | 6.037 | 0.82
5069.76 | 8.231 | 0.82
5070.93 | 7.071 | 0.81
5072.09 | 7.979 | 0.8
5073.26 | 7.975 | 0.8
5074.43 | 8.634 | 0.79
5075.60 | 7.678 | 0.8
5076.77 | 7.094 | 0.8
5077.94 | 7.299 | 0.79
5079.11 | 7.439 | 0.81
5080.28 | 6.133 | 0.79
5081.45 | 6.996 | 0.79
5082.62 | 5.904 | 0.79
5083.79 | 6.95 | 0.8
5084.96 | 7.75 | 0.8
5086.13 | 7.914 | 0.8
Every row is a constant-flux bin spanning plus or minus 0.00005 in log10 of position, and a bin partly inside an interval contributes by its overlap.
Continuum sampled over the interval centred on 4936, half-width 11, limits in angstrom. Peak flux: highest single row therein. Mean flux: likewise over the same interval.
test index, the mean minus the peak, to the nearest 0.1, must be -1.2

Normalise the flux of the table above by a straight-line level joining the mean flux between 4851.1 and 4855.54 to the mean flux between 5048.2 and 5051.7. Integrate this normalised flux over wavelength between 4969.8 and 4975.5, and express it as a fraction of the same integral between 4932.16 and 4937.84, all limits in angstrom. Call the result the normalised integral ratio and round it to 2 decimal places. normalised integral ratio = 0.98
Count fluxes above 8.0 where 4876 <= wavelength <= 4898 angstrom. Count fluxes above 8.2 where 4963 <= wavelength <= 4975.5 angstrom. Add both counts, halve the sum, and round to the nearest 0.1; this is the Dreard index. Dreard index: 7.5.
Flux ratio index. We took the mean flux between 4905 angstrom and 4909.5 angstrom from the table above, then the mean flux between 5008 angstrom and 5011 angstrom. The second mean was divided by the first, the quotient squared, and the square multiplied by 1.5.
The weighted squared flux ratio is 1.3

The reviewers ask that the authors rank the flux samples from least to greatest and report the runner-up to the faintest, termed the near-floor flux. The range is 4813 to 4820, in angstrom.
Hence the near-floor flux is 8.91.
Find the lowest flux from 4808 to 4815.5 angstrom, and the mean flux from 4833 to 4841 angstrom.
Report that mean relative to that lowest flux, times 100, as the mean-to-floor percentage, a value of 100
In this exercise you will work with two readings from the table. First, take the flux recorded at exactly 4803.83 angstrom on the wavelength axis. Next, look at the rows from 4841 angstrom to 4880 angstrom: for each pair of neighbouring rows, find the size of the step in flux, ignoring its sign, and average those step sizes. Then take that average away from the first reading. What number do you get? 8.2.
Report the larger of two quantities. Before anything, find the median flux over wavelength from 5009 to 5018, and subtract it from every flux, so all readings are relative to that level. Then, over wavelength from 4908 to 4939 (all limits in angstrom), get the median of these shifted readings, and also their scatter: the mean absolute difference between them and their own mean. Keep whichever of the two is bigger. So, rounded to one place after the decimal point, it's 1.0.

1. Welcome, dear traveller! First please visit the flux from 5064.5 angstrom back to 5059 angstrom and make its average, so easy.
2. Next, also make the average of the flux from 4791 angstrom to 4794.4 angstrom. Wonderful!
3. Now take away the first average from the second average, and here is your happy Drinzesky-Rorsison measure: 0.7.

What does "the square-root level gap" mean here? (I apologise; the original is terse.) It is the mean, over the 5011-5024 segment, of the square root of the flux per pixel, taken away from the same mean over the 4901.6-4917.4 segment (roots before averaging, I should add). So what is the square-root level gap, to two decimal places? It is 0.18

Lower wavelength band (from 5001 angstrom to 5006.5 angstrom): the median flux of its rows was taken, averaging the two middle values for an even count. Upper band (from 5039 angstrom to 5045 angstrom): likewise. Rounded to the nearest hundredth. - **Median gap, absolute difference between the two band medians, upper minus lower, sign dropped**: 0.64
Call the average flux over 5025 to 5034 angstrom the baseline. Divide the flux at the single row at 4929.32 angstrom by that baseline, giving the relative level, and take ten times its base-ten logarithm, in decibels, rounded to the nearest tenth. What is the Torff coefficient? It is 1.0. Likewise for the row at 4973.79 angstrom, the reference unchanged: 0.8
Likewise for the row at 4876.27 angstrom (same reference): 0.0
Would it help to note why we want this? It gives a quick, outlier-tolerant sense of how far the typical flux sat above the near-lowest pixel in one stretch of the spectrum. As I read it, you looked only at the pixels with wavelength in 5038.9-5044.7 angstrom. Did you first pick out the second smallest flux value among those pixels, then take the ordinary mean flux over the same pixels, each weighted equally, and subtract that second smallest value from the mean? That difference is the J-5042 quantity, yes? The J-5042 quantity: 0.3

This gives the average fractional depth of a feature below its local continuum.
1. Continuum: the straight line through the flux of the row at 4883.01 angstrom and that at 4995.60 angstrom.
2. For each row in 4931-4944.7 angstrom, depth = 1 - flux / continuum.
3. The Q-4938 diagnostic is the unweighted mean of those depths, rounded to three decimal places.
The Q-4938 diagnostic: 0.084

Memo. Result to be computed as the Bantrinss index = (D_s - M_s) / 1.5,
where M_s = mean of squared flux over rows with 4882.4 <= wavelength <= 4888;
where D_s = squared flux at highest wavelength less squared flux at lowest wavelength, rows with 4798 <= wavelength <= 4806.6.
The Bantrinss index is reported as -59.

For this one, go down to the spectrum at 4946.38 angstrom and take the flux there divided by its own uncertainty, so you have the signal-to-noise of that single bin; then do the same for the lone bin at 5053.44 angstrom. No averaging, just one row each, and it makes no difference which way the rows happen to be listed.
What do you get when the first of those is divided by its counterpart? 1.46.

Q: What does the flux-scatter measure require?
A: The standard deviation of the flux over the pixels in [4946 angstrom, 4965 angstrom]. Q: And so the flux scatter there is 1.2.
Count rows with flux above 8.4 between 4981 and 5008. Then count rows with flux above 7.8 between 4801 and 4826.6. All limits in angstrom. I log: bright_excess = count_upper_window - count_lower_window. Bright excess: -17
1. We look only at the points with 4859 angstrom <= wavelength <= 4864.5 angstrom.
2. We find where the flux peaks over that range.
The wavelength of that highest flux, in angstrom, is 4859.45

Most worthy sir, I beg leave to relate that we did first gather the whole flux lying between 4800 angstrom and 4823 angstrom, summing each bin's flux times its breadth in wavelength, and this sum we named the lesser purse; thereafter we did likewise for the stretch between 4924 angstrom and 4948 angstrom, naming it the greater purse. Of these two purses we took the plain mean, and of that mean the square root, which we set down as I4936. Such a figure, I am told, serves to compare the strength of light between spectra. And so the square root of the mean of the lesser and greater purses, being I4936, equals 14.3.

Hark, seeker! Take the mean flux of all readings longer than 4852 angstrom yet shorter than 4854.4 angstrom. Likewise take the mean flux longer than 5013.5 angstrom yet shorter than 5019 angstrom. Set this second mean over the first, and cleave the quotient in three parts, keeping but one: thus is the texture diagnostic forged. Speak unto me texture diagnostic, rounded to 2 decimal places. 0.28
